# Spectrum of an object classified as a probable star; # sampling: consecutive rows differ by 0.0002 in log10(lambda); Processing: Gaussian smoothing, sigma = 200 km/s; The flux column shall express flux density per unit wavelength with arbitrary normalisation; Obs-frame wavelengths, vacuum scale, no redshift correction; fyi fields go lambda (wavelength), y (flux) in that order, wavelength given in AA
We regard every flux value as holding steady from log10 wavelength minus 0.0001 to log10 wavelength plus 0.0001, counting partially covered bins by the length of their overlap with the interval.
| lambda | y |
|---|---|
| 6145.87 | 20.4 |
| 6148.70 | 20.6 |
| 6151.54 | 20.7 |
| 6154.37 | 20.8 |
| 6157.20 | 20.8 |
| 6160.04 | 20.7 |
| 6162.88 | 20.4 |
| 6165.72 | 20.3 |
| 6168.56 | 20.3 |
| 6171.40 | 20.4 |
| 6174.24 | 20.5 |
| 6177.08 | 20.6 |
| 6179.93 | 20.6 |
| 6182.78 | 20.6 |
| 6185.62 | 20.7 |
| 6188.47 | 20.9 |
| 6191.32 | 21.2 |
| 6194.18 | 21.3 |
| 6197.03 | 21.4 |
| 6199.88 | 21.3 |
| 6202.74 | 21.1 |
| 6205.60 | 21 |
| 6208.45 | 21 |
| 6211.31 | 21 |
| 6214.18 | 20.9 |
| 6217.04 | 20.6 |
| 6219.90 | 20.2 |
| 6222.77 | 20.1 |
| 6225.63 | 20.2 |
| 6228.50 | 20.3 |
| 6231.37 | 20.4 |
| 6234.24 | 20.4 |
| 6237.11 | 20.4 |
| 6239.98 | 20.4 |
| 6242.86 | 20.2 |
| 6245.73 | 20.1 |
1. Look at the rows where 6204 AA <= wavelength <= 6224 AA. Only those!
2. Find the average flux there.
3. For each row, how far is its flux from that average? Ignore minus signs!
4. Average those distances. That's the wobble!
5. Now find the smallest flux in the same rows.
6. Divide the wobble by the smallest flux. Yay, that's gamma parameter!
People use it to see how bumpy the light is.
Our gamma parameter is 0.016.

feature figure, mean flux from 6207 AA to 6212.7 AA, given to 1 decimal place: 21.0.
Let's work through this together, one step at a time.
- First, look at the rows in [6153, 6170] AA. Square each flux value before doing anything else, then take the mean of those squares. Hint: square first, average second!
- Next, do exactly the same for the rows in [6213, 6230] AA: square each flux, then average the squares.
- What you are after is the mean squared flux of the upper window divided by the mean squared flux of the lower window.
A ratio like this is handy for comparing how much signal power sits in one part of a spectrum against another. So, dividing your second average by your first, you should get 0.98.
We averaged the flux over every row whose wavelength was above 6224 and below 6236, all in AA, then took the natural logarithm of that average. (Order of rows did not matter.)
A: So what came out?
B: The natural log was 3.01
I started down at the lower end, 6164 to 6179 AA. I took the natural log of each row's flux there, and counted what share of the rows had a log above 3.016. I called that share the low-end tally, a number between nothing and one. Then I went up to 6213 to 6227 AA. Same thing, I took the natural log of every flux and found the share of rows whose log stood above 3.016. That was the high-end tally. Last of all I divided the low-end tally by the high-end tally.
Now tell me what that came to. 1.0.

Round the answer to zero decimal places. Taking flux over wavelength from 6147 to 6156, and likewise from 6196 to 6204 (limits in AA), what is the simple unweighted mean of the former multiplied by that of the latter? 440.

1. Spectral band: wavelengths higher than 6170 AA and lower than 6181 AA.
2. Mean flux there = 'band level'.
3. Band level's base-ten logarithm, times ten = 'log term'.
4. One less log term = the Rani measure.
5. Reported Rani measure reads -12.12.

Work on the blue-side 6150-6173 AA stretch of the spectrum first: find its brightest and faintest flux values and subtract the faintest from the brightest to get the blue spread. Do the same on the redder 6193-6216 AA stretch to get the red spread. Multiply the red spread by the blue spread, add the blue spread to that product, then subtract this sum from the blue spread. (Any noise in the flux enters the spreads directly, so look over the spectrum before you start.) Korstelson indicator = -0.25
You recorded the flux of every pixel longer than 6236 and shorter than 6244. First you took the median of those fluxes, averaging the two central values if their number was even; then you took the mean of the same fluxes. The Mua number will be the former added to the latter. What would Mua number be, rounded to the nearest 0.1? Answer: 40.7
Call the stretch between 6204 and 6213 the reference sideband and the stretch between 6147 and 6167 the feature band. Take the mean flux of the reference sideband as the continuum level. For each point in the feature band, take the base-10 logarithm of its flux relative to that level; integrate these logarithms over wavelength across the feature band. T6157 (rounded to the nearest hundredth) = -0.16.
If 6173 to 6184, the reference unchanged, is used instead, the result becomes -0.10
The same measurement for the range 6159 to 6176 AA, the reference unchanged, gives -0.20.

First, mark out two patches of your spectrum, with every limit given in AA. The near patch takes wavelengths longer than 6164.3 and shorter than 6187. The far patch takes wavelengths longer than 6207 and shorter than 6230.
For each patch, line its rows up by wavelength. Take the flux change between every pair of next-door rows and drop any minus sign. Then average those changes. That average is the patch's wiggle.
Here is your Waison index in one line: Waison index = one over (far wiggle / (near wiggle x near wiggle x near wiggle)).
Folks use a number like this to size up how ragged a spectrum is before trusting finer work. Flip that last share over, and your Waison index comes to 0.0012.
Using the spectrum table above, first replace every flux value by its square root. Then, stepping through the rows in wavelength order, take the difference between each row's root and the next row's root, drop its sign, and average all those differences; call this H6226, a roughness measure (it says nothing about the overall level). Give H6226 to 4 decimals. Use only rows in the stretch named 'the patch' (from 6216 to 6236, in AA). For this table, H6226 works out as 0.0148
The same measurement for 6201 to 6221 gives 0.0165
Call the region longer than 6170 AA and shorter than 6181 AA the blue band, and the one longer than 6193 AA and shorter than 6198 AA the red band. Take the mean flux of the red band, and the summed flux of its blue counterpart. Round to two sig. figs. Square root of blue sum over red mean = 2.0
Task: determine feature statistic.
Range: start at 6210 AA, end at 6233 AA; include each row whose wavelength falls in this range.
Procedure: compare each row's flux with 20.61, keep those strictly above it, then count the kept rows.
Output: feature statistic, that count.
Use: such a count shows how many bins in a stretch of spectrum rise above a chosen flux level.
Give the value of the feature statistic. 2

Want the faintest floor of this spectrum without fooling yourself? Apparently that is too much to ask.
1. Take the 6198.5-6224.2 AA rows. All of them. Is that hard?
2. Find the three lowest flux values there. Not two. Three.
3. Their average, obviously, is 20.3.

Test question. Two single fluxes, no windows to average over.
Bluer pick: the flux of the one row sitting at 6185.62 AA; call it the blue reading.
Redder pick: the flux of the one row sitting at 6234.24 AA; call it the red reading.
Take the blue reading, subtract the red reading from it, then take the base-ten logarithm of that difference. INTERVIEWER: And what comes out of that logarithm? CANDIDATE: -0.52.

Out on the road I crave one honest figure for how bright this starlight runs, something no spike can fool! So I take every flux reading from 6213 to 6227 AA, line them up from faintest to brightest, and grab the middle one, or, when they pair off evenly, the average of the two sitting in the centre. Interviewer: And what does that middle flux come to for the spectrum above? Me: 20.2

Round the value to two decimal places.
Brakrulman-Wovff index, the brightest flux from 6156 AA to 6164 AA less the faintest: 0.40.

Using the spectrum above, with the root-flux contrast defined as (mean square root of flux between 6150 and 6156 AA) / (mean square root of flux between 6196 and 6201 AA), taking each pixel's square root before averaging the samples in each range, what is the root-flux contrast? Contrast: 0.99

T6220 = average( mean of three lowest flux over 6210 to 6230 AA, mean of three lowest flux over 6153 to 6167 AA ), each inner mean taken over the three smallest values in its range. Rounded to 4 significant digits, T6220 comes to 20.32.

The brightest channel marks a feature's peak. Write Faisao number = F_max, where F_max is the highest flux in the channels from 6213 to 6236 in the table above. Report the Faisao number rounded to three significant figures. 20.9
